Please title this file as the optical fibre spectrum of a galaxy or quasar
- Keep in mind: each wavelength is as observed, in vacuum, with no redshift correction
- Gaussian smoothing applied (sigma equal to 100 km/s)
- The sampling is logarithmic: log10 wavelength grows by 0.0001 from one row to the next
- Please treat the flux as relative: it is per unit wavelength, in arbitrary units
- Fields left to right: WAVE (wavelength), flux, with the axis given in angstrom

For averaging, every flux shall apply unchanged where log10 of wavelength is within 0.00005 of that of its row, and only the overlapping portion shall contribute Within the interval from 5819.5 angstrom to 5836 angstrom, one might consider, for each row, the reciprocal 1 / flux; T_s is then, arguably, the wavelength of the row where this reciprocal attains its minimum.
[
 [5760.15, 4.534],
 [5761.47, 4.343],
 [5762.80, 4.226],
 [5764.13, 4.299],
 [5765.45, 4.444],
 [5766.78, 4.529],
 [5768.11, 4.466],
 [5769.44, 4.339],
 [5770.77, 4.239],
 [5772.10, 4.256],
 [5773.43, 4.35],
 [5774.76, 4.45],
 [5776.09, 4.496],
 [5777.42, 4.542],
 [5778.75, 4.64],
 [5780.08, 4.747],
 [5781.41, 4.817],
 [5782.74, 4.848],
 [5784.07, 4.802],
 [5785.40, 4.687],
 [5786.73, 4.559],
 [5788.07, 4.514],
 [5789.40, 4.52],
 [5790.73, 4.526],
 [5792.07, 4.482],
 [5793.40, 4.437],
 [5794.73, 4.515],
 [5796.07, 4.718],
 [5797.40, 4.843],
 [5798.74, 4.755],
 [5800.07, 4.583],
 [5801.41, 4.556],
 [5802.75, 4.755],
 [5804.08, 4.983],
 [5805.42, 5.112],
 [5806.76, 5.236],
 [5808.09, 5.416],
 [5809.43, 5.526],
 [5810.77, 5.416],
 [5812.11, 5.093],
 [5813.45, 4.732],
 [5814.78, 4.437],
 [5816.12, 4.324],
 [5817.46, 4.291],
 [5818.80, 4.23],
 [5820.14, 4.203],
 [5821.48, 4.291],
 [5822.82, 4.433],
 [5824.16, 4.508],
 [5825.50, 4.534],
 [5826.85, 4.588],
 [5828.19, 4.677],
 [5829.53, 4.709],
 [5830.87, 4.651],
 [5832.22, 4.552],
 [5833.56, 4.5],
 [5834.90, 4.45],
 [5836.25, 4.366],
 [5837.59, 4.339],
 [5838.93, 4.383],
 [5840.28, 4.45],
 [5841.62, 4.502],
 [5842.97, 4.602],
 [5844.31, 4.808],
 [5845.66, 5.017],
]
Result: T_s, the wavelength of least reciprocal 5829.53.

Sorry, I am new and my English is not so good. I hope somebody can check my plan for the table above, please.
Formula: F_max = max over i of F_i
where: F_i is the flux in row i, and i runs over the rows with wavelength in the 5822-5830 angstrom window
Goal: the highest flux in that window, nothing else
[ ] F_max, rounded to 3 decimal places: 4.709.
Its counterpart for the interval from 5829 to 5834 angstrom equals 4.709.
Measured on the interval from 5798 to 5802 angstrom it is 4.755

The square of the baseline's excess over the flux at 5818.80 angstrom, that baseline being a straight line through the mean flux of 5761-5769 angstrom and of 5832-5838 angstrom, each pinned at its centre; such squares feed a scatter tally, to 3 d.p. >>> 0.039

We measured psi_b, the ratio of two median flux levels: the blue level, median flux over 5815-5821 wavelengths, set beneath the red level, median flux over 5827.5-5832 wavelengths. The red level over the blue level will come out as 1.10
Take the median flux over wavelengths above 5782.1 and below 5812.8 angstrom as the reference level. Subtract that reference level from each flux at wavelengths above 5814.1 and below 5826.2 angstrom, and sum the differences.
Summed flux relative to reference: -3.5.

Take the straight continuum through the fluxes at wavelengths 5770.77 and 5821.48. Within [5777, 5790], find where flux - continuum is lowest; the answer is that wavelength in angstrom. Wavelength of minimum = 5788.07 angstrom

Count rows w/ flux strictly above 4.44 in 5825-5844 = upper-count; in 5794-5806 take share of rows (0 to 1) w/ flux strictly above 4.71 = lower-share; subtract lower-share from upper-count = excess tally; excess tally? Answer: 10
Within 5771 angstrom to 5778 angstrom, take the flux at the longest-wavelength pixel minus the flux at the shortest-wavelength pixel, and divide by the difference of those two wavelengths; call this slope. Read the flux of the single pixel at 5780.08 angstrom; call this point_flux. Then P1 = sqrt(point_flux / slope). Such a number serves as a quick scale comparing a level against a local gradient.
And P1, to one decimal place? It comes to 9.4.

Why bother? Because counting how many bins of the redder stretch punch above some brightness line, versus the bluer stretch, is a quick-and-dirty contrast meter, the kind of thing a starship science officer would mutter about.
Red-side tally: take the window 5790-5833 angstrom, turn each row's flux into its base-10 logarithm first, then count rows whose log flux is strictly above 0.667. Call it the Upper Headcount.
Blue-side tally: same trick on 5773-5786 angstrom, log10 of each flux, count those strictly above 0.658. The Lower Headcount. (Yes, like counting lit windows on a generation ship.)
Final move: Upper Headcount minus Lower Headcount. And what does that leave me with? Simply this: 9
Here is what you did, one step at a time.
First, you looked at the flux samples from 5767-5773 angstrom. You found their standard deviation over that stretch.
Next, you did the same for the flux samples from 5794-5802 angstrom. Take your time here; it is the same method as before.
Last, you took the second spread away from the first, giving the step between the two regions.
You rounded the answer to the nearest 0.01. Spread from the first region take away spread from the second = -0.03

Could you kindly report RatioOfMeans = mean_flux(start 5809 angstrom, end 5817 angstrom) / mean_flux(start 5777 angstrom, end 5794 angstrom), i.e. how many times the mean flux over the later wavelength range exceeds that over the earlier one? 1.06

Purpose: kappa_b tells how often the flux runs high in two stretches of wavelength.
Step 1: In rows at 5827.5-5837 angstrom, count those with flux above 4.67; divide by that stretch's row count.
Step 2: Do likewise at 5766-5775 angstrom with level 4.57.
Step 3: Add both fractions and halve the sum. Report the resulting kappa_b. 0.14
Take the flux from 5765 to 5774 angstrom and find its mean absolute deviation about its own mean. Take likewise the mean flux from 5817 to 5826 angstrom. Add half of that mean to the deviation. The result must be 2.27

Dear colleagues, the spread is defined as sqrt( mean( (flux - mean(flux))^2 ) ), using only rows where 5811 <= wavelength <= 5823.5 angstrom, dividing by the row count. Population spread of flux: 0.27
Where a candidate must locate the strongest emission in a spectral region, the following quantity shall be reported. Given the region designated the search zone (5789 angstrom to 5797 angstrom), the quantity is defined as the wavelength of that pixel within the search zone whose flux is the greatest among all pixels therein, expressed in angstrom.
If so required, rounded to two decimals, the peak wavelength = 5796.07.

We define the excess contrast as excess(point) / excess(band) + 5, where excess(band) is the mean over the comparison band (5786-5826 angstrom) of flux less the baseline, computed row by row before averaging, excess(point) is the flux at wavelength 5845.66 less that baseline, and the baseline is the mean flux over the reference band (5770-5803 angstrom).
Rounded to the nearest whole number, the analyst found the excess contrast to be 9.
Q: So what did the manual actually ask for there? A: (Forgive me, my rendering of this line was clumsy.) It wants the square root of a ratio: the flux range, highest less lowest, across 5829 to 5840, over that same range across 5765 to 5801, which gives 0.78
